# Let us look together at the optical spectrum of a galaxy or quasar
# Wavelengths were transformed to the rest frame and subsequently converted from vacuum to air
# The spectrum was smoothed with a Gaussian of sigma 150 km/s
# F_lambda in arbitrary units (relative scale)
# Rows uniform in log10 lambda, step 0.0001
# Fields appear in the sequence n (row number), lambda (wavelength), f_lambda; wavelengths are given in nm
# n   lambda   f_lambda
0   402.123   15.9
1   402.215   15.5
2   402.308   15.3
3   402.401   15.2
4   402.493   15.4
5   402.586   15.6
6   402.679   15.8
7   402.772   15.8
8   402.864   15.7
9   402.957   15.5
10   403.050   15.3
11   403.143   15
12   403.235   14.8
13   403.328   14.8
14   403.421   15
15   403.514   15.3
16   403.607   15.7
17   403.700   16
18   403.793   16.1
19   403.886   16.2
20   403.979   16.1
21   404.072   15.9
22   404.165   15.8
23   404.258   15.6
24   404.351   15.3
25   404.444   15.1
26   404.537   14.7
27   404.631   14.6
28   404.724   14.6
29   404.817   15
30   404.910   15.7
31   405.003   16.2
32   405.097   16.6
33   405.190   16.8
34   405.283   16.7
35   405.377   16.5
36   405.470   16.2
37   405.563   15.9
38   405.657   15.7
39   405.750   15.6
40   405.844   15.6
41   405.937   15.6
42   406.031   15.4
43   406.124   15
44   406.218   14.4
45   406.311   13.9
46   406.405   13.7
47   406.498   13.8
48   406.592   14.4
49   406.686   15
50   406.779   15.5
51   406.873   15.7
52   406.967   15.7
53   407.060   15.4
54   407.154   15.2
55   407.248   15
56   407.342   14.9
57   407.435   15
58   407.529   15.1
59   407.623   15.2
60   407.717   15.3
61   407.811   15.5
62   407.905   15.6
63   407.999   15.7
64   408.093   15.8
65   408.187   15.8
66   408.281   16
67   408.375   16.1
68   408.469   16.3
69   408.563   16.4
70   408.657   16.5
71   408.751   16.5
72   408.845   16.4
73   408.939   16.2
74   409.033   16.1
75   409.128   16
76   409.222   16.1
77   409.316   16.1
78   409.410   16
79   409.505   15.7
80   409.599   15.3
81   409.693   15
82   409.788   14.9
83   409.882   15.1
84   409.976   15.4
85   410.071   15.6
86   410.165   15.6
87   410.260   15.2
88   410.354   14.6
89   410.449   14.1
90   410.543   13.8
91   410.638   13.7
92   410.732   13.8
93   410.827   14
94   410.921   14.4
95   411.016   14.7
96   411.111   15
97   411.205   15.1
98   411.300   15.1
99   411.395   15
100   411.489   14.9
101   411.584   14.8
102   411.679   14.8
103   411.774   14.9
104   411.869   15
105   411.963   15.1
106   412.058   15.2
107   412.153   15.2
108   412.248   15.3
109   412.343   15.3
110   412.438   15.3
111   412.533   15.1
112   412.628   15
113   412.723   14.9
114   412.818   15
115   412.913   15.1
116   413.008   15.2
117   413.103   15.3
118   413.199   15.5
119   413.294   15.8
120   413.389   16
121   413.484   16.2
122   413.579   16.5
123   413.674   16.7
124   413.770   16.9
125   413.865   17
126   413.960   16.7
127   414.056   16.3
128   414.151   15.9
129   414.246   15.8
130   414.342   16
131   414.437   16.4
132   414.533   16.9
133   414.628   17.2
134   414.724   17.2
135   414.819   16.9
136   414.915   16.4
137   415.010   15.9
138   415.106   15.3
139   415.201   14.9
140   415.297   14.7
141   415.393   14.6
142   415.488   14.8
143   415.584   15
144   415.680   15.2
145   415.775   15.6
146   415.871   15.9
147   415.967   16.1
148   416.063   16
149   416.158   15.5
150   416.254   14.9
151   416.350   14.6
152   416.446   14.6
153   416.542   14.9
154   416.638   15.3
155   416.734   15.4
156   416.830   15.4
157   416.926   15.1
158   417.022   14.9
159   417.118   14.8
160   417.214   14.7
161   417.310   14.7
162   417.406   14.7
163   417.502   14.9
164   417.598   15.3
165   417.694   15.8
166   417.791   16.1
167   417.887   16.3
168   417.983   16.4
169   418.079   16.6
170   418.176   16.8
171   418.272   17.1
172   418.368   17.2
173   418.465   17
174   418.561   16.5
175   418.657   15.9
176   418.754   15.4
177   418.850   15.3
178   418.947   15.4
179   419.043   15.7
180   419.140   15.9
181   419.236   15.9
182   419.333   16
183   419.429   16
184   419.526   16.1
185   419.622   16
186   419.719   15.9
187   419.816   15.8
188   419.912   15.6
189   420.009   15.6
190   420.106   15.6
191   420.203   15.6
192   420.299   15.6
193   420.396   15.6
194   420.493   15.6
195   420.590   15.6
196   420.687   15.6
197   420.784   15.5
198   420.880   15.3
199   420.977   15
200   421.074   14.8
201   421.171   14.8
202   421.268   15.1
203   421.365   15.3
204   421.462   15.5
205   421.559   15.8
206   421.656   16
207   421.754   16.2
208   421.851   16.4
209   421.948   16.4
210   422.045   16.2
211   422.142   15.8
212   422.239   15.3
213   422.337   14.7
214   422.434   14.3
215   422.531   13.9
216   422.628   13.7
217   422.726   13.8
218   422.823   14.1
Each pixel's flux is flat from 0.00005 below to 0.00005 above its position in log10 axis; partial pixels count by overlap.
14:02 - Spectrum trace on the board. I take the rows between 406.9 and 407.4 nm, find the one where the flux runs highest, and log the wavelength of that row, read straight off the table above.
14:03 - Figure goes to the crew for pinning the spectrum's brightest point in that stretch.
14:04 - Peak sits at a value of 406.967 nm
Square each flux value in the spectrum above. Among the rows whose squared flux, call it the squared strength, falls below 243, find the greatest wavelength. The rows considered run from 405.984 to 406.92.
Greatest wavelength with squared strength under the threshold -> 406.779 nm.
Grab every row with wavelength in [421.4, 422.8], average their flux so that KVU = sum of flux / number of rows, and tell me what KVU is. 15.3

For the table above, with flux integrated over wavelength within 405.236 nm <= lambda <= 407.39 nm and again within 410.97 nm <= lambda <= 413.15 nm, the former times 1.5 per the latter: 1.50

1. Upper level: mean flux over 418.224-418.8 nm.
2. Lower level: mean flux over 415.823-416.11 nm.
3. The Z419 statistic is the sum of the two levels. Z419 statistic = 32.5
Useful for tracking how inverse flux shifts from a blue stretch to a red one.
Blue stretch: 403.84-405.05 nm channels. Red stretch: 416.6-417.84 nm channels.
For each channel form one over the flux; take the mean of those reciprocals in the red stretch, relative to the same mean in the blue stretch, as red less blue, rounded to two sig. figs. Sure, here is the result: 0.0012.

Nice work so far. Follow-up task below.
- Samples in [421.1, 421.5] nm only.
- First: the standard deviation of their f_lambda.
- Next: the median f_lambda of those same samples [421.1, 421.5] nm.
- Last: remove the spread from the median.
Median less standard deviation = 14.9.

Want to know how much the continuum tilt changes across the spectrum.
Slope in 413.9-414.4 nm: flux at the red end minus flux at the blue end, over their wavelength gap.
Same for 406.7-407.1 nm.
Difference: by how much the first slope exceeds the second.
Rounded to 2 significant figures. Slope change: -1.5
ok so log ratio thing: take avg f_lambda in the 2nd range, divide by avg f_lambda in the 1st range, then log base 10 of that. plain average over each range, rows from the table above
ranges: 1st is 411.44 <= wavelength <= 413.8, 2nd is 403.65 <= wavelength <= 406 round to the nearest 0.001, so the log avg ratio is 0.010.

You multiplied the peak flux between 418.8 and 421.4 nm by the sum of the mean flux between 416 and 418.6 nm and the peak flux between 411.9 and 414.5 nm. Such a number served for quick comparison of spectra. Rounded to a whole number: 525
